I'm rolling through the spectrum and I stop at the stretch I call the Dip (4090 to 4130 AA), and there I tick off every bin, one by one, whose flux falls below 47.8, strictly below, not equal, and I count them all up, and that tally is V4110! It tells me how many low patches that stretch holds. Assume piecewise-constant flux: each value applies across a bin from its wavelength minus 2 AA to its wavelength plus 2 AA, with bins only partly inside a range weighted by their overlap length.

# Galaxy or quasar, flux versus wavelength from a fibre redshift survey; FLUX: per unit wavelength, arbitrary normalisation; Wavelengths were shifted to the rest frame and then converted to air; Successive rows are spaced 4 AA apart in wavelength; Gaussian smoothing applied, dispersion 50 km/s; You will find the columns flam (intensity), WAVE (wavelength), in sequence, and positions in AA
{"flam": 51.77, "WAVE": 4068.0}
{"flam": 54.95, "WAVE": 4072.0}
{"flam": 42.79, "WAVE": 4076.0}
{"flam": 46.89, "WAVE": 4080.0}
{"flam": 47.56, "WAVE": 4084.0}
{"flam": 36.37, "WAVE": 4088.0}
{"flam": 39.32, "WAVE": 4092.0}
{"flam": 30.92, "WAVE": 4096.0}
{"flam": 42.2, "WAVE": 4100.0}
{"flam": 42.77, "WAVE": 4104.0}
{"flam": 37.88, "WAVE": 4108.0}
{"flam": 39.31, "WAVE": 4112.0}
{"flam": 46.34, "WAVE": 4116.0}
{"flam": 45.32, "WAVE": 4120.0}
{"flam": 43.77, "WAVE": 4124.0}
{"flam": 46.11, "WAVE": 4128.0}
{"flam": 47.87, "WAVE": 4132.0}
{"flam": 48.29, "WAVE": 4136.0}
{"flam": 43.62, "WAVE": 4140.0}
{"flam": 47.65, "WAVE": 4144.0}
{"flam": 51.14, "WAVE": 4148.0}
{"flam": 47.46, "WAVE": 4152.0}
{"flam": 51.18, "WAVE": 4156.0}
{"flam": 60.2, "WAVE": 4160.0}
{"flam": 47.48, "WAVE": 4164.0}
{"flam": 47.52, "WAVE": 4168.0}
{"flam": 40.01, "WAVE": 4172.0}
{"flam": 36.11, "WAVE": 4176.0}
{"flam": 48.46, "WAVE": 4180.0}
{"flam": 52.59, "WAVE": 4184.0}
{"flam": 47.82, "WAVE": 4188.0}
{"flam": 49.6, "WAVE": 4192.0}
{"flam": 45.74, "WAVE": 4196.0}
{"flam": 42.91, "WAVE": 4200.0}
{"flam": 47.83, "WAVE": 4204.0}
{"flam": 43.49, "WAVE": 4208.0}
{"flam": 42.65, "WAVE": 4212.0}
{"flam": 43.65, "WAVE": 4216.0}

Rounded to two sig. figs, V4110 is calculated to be 10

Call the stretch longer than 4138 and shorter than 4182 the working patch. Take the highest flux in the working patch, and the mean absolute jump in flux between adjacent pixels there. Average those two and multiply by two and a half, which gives 83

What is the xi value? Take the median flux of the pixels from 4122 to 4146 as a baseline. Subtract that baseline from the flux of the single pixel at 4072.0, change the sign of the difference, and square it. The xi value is 65.1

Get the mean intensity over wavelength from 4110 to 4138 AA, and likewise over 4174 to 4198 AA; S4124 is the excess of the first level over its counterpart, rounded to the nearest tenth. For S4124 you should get -1.4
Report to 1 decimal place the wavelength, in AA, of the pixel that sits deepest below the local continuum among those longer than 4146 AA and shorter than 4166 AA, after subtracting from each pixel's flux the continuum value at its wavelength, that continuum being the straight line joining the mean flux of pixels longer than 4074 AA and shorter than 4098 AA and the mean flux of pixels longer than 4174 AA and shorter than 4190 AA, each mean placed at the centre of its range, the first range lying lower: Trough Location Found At 4164.0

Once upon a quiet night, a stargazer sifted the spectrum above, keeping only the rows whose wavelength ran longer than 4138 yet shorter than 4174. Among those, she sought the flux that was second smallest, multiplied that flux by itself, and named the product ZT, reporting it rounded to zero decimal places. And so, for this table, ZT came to 1903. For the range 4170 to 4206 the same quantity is 1601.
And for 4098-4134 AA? 1545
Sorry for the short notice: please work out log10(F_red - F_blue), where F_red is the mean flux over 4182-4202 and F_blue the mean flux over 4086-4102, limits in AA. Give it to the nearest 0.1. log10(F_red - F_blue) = 1.0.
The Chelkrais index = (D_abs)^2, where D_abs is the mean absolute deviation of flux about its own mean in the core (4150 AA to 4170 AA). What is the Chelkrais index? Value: 16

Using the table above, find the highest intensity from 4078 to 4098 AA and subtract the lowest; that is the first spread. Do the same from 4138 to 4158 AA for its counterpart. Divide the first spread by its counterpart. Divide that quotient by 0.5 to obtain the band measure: 4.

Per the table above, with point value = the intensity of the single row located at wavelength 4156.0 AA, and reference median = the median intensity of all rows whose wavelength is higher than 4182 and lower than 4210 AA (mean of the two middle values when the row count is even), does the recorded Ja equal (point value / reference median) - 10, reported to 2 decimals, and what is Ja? -8.93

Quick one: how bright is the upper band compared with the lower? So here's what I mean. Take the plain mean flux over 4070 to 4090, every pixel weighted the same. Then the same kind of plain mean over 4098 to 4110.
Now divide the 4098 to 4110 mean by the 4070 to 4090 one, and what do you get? 0.90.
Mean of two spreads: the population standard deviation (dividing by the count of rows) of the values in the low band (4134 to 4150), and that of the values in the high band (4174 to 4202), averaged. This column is 3.8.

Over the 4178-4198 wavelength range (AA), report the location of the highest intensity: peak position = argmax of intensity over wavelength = 4184.0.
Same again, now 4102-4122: 4116.0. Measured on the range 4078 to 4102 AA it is 4084.0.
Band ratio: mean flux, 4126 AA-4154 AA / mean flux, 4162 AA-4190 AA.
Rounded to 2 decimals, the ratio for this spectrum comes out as 1.04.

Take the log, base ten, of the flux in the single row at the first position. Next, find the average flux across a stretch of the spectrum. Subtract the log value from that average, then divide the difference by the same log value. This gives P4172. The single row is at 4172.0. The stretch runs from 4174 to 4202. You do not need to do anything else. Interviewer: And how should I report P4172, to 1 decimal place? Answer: 27.8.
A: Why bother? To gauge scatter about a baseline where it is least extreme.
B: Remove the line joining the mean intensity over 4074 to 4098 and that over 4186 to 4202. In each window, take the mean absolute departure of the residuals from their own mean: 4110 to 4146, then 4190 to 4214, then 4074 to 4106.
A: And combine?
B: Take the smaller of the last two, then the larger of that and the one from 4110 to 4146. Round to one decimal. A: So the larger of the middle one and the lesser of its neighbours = 2.6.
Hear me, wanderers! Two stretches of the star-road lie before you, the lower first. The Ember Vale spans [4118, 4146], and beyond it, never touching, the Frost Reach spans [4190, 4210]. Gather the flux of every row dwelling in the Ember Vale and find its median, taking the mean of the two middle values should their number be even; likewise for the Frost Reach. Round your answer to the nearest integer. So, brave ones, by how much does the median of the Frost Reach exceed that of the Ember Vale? 0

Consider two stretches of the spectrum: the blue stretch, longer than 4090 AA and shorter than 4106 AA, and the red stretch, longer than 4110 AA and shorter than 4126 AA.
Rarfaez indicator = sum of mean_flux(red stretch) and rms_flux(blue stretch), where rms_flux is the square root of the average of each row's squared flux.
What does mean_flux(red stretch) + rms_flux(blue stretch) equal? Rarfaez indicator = 82.8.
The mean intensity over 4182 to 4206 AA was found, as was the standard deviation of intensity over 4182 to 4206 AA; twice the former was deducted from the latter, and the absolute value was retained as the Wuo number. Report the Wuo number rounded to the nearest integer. 92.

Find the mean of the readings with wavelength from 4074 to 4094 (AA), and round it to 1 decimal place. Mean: 42.6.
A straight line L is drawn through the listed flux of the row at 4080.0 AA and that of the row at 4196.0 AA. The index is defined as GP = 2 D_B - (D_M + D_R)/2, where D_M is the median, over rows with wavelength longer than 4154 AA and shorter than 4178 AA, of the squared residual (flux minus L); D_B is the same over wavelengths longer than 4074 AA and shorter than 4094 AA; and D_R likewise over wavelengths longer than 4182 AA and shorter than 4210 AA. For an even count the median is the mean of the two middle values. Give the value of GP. 17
